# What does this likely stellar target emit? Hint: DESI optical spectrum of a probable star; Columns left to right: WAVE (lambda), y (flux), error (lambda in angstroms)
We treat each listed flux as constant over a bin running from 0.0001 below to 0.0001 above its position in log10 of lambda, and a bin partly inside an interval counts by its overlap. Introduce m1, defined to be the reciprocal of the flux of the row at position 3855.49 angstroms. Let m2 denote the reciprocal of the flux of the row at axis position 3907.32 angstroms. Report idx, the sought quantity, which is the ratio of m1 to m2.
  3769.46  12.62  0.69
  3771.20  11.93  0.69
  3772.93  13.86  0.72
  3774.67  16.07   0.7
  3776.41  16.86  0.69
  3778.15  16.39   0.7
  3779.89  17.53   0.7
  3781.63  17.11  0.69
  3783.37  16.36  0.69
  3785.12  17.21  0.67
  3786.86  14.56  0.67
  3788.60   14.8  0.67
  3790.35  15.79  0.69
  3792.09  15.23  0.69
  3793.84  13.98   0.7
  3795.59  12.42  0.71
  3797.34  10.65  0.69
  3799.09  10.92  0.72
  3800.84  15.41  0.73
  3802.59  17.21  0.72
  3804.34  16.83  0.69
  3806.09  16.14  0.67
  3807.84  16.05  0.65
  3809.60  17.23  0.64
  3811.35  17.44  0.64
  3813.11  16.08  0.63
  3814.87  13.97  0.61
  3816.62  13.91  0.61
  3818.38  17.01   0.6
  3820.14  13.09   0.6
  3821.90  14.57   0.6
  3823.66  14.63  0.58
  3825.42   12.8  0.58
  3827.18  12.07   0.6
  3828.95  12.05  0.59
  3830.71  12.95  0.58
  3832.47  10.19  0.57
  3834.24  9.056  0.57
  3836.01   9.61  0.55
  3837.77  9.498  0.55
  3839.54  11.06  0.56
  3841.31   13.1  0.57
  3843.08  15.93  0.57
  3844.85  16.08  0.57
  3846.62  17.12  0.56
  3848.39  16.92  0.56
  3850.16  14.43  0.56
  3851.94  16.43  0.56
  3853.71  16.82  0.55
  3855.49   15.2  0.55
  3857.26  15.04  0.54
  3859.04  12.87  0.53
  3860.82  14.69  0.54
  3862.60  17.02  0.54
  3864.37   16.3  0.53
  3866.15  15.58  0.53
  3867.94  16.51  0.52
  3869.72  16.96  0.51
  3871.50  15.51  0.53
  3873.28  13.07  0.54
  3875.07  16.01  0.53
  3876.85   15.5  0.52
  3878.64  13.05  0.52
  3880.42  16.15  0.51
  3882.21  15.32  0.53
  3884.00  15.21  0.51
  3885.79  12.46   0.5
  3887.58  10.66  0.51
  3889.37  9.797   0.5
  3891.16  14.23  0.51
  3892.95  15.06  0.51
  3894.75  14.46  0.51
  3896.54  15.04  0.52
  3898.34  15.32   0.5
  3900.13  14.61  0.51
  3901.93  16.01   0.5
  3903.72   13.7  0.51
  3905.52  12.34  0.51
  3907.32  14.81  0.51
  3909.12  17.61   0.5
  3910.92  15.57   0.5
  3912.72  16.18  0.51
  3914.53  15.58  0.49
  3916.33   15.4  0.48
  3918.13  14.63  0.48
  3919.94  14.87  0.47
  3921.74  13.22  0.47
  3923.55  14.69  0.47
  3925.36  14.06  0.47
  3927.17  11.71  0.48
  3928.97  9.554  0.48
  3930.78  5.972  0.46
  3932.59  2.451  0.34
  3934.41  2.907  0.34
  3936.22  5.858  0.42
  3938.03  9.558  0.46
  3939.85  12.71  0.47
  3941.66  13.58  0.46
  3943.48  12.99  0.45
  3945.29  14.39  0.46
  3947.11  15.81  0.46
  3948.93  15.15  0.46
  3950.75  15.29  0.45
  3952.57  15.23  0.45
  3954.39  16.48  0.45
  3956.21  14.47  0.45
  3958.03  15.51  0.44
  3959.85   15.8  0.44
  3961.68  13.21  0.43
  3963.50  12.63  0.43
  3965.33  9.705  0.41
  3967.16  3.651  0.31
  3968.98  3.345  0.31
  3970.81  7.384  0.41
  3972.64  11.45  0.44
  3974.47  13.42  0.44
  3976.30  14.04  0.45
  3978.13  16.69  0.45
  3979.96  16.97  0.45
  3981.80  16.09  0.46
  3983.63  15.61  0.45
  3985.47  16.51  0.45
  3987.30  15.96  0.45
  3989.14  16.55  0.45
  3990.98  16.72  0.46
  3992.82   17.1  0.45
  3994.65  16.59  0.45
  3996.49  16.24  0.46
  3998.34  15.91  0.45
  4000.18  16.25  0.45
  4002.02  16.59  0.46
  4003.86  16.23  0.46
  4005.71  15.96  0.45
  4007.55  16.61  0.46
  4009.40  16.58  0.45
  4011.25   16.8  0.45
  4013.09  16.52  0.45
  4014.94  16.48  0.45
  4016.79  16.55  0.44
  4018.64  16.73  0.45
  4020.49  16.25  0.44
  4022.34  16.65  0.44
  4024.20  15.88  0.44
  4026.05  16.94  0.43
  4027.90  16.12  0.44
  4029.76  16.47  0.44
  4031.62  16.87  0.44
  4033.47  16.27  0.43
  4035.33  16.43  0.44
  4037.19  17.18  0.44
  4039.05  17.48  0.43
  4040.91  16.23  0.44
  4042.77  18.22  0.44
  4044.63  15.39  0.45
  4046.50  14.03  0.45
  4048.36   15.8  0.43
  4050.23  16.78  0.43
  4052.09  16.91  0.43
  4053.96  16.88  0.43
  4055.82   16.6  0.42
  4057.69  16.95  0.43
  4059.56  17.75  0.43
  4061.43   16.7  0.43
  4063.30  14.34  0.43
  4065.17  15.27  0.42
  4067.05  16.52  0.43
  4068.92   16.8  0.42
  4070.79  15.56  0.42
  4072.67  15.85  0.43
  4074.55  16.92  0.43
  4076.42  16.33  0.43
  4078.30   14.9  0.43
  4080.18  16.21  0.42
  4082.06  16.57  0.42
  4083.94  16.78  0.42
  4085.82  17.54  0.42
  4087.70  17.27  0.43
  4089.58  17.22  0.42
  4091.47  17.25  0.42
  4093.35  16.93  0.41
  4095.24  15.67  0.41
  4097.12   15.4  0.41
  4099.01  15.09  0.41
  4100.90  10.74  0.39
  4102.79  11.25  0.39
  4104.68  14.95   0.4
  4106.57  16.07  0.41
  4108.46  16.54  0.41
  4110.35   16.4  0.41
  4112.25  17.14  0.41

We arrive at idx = 0.97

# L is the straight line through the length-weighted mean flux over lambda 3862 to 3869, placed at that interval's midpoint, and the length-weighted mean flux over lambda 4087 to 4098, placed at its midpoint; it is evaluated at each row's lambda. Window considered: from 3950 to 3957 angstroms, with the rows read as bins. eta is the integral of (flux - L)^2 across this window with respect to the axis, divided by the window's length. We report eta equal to 1.66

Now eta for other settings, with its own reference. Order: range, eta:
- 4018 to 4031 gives 0.13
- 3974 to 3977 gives 7.52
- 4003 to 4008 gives 0.14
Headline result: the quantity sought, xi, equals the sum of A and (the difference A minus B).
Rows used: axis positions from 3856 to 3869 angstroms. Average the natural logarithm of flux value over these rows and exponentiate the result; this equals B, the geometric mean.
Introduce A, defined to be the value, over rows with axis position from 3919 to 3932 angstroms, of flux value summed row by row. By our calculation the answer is 153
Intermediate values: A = 84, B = 15.4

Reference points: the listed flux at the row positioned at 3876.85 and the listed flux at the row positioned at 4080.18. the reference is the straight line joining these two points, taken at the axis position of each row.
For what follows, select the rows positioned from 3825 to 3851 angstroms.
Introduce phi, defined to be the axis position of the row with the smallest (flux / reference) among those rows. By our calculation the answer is 3834.24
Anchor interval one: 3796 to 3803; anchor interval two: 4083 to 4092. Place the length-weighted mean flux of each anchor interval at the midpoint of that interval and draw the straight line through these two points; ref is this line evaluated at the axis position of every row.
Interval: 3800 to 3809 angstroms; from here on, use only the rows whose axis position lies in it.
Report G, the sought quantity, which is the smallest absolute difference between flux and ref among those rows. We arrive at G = 2.16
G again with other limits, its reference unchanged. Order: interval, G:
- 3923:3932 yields 0.25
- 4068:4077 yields 0.11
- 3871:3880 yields 1.18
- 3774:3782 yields 3.19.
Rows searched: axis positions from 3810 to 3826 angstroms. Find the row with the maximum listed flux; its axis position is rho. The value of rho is 3811.35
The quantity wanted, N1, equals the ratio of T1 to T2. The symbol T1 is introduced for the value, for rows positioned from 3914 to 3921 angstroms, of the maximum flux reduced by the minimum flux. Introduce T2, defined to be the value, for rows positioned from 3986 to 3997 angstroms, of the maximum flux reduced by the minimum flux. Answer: 0.83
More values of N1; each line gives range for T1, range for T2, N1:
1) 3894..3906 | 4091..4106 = 0.56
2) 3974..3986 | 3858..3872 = 0.86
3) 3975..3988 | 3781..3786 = 3.45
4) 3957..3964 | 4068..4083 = 1.57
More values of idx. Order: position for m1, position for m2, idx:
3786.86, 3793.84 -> 0.96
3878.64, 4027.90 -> 1.24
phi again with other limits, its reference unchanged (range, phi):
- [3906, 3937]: 3932.59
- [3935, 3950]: 3936.22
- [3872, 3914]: 3889.37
